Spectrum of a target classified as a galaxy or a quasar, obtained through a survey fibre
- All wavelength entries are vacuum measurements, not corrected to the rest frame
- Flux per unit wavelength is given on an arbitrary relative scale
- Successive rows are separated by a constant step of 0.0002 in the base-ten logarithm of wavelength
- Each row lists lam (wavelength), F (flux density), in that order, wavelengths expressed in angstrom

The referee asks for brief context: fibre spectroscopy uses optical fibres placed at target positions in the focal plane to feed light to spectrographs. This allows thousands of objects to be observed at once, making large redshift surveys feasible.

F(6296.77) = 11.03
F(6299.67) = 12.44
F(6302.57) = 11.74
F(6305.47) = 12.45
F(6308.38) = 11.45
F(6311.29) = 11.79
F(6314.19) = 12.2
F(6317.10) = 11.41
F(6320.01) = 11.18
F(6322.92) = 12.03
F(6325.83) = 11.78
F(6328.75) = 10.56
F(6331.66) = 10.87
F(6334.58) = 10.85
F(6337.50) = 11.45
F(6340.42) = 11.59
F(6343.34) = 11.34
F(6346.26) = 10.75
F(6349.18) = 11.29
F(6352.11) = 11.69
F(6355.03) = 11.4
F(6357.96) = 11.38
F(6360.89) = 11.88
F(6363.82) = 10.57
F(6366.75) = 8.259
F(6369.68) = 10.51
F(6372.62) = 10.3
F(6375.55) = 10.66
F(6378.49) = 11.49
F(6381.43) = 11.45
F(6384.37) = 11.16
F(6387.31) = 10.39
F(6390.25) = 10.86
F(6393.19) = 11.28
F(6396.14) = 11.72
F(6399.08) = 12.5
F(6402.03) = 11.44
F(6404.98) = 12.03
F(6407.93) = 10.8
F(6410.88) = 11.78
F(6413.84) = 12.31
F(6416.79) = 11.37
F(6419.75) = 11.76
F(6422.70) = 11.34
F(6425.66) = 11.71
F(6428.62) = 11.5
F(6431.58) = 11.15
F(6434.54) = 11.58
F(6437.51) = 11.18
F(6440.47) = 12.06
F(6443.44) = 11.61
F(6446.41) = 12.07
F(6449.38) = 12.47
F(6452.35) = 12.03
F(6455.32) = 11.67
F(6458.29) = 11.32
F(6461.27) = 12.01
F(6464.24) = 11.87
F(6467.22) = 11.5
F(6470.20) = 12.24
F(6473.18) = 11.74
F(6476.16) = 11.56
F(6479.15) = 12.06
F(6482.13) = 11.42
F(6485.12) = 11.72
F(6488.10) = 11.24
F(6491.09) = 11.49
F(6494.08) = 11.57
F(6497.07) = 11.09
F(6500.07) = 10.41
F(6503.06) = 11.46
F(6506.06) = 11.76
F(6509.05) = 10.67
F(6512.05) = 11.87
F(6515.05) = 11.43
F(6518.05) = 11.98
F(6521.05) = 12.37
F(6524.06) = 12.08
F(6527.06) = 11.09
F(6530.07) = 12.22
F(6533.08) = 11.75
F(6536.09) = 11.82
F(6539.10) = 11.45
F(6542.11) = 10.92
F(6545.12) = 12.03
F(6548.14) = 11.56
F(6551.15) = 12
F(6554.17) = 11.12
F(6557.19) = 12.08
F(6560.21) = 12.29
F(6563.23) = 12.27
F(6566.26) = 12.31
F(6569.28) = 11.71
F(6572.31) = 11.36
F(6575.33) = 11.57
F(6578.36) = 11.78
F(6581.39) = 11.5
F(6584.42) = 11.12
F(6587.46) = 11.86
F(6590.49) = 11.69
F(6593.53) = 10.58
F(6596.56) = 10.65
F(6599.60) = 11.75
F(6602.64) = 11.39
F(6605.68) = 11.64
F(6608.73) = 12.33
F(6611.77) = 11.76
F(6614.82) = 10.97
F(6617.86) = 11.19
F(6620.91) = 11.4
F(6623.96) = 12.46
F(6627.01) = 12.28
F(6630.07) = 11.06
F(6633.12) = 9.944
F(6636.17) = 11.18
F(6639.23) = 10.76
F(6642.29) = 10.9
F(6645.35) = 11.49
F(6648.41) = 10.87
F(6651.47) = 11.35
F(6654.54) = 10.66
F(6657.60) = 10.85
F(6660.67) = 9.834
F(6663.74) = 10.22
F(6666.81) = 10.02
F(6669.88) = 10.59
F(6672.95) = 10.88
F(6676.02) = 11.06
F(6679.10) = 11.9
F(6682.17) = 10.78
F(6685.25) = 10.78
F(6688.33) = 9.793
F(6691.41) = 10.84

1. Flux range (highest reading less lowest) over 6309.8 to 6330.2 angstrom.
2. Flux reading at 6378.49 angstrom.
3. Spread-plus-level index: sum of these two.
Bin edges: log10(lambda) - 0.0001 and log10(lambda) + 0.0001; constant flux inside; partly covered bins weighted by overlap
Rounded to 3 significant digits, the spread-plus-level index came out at 13.1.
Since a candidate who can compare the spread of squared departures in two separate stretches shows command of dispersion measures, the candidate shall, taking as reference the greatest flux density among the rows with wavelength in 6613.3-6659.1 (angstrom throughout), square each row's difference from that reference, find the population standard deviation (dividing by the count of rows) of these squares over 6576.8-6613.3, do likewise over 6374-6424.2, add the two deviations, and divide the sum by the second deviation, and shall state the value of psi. 1.94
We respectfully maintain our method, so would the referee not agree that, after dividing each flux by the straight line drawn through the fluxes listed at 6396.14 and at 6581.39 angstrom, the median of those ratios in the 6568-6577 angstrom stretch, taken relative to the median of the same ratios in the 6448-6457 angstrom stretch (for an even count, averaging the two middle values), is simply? 0.97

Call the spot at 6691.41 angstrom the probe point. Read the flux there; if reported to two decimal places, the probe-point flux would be 10.84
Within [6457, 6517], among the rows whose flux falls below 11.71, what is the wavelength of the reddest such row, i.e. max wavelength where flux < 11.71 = 6515.05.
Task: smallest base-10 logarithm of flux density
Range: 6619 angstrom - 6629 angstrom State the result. 1.06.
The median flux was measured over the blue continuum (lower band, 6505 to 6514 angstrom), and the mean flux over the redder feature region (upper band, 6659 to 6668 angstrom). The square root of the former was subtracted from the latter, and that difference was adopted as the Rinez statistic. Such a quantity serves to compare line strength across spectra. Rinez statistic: 6.60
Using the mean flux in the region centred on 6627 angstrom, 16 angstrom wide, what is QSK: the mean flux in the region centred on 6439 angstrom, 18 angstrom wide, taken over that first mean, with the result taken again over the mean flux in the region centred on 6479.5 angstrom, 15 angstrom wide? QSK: 0.087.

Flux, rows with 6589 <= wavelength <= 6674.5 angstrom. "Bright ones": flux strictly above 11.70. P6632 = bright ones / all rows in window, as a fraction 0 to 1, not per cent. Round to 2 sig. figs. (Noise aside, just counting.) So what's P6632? 0.18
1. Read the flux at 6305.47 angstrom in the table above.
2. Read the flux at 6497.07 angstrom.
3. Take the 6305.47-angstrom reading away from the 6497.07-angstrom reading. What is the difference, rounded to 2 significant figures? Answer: -1.4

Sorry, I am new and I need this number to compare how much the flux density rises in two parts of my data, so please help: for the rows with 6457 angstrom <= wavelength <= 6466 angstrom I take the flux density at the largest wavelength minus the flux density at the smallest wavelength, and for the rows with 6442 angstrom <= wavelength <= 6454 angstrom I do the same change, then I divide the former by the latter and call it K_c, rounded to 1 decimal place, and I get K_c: 1.3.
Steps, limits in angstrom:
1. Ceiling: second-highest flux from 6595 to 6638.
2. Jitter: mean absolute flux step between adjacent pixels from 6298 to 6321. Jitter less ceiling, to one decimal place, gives -11.7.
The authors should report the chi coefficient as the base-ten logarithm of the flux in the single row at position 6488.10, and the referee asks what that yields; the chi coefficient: 1.05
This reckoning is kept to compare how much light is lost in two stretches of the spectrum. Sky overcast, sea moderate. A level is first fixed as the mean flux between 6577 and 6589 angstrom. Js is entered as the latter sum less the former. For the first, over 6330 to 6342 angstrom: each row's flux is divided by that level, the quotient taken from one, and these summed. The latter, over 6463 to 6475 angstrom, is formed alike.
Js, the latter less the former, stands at -0.22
